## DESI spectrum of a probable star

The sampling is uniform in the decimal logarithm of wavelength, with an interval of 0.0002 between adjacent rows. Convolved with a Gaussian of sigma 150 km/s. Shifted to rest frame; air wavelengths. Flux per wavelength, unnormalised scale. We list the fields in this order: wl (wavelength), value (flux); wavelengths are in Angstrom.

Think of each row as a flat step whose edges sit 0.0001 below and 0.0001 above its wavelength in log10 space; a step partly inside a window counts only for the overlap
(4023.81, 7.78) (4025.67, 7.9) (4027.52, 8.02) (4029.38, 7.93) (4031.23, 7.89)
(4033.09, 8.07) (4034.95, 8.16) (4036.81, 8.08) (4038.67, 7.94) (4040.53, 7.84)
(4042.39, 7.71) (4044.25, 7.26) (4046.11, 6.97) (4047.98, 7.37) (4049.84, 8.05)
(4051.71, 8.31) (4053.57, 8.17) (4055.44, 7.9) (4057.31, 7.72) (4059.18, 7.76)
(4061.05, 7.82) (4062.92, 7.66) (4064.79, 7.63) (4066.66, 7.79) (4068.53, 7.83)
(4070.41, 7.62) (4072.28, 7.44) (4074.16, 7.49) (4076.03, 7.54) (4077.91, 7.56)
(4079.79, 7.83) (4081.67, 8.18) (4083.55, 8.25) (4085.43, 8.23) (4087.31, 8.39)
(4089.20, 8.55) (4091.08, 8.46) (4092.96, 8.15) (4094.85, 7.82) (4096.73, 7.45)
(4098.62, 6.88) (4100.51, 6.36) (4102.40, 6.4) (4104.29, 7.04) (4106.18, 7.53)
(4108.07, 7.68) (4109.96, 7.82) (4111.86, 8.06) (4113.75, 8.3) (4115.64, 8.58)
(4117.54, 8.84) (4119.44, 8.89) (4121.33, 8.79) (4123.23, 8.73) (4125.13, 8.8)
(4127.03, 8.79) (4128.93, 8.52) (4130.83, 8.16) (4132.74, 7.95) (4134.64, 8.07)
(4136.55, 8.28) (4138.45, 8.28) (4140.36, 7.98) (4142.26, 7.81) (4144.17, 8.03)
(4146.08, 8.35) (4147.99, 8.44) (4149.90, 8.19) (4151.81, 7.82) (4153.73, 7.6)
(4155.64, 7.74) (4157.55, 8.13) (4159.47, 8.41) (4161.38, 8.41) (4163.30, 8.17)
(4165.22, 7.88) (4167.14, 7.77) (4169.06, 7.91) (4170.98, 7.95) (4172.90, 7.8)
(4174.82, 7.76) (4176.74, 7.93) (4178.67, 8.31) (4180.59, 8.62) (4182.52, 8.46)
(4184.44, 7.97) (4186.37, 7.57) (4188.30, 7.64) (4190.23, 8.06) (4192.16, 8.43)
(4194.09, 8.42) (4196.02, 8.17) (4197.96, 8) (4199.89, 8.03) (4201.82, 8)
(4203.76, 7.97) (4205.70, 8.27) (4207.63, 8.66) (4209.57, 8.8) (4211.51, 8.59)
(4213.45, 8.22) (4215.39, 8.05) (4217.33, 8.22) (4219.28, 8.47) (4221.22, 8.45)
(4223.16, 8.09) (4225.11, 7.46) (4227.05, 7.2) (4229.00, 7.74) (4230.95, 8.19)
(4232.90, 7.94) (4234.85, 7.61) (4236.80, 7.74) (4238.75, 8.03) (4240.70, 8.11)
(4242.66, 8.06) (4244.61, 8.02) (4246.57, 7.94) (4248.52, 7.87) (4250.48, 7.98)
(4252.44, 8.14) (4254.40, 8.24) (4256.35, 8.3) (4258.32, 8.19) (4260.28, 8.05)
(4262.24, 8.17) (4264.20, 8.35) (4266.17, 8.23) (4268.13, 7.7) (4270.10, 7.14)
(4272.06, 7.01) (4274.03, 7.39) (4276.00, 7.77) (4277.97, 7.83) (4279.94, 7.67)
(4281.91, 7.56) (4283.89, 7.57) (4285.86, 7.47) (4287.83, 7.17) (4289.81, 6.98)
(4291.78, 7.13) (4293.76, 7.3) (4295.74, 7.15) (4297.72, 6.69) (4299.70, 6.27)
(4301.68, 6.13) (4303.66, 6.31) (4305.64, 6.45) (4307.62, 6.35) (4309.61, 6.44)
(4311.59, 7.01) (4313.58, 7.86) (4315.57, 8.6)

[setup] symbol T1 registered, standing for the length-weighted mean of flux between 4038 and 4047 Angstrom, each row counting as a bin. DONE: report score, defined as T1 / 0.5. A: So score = 15.1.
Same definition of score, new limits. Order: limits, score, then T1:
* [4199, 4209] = 16.4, 8.21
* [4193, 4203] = 16.2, 8.12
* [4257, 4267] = 16.4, 8.19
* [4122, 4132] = 17.2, 8.59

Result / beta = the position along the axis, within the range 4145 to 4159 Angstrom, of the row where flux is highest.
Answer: 4147.99 Angstrom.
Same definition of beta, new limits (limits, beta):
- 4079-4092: 4089.20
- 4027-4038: 4034.95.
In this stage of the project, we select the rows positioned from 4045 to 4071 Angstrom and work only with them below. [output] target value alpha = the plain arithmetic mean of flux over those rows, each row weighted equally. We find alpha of 7.8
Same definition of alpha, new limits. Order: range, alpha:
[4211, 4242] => 8.0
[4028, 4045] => 7.9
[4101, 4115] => 7.5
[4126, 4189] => 8.1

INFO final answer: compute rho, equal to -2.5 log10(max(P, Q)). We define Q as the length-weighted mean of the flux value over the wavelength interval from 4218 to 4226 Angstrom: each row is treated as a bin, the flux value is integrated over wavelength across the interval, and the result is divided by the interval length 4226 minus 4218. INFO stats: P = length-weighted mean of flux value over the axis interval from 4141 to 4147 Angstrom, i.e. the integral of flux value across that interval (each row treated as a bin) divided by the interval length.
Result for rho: -2.27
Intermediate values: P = 8.06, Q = 8.1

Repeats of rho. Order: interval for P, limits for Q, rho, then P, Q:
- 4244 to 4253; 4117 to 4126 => -2.36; 7.98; 8.8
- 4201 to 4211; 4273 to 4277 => -2.30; 8.35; 7.6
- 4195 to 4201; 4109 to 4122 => -2.32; 8.07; 8.5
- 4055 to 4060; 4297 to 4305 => -2.23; 7.78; 6.3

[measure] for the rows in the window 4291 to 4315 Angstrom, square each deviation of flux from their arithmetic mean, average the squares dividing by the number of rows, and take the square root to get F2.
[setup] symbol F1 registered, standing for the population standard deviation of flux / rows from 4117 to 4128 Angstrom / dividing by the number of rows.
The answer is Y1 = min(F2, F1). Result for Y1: 0.05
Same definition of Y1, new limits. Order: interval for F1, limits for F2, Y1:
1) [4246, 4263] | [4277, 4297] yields 0.14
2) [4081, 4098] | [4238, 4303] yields 0.32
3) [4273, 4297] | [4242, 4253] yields 0.09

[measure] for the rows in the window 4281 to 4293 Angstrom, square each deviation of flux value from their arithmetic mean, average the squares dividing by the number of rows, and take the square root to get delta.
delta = 0.23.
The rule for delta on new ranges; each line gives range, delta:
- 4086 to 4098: 0.39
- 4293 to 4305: 0.45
